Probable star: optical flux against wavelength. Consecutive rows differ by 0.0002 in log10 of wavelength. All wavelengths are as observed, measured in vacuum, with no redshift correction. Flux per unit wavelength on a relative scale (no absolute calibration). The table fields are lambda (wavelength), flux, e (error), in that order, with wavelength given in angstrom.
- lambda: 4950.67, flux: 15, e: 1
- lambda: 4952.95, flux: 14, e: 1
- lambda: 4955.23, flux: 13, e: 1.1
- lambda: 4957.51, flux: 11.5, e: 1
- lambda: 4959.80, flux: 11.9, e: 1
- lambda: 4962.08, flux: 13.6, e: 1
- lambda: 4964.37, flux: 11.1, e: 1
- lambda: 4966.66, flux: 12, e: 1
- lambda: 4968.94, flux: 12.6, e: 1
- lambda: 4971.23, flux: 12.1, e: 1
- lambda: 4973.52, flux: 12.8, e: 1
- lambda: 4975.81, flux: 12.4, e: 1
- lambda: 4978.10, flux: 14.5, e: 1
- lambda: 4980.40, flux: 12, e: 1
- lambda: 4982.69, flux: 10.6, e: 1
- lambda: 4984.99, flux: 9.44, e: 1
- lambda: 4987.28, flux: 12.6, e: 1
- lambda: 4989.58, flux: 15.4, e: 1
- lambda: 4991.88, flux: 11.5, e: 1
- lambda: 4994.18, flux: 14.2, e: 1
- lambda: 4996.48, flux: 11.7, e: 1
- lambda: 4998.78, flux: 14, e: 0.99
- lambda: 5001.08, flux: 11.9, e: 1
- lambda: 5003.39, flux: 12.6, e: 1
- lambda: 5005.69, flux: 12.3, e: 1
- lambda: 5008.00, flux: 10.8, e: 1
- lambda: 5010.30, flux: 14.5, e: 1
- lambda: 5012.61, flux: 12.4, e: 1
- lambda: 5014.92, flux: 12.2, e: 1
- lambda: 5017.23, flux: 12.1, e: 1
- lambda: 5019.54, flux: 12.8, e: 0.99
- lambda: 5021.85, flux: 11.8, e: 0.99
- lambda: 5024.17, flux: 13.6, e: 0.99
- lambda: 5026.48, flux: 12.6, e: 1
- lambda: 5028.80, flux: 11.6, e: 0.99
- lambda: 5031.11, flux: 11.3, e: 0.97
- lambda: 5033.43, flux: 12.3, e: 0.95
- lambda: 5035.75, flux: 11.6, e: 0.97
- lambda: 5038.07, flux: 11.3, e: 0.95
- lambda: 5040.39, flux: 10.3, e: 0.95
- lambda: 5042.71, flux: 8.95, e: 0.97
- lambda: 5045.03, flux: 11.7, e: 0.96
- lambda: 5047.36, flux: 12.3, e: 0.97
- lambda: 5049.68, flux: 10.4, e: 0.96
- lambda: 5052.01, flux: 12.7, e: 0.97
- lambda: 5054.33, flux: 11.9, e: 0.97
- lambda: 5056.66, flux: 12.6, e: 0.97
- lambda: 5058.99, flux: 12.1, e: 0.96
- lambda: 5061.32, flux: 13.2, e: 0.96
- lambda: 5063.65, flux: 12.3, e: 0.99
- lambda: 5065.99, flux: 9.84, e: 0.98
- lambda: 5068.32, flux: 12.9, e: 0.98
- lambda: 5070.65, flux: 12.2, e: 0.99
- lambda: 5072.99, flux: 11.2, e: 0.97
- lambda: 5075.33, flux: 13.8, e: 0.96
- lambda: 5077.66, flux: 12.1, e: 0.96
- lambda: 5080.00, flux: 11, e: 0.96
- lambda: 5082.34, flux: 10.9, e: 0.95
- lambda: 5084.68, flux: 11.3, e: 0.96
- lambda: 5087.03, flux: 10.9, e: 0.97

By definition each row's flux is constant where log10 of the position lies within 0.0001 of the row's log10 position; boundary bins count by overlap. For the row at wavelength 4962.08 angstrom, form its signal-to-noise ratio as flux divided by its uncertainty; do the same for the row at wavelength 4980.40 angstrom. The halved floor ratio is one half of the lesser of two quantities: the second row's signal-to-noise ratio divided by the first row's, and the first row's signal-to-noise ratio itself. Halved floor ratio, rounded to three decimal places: 0.441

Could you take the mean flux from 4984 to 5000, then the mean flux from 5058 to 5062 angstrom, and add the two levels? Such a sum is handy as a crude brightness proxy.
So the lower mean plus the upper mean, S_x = 25.3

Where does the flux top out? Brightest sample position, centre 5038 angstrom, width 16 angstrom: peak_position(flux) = 5033.43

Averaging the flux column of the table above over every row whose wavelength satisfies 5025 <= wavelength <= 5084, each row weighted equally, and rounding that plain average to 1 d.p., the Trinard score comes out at 11.7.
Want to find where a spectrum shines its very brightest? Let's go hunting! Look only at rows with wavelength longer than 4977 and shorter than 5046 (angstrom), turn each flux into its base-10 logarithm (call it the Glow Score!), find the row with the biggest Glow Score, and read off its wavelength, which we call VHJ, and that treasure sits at 4989.58 angstrom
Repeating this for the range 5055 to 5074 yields 5061.32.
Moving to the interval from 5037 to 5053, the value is 5052.01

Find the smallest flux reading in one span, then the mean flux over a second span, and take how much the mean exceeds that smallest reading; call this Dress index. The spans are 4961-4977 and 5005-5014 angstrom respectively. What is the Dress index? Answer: 1.4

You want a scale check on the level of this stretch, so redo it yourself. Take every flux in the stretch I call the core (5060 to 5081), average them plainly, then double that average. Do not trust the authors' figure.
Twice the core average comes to 24.1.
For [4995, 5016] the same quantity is 25.0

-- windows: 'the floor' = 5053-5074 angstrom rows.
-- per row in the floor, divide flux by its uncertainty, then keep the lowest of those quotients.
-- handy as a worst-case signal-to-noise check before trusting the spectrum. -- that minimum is 10.04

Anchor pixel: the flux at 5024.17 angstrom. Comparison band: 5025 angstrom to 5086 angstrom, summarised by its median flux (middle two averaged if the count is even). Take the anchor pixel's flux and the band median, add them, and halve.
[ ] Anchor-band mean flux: 12.7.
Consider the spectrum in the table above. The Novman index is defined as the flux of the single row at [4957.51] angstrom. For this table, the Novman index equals 11.5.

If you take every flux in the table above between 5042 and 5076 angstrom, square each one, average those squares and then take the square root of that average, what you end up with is 11.9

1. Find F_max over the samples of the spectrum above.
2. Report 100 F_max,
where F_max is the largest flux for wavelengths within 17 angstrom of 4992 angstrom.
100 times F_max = 1540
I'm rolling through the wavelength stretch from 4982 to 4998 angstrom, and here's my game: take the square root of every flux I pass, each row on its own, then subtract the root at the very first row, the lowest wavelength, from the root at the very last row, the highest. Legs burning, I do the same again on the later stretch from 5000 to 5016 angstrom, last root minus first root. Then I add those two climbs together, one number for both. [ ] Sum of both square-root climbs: 0.21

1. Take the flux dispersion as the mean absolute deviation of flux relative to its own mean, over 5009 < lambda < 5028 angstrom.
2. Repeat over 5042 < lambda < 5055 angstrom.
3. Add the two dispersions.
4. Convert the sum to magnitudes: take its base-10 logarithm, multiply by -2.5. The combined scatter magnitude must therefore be -0.62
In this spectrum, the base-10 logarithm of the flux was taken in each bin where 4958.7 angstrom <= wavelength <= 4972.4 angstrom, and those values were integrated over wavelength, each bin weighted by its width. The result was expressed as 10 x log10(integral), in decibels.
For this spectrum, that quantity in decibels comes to 11.7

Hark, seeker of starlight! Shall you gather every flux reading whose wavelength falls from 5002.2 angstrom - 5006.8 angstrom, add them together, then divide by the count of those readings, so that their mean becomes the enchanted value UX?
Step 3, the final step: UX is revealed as 12.4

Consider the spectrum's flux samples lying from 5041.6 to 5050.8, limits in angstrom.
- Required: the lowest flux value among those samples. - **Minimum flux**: 8.95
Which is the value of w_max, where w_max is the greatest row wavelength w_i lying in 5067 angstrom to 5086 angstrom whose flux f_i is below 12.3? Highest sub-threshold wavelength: 5084.68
